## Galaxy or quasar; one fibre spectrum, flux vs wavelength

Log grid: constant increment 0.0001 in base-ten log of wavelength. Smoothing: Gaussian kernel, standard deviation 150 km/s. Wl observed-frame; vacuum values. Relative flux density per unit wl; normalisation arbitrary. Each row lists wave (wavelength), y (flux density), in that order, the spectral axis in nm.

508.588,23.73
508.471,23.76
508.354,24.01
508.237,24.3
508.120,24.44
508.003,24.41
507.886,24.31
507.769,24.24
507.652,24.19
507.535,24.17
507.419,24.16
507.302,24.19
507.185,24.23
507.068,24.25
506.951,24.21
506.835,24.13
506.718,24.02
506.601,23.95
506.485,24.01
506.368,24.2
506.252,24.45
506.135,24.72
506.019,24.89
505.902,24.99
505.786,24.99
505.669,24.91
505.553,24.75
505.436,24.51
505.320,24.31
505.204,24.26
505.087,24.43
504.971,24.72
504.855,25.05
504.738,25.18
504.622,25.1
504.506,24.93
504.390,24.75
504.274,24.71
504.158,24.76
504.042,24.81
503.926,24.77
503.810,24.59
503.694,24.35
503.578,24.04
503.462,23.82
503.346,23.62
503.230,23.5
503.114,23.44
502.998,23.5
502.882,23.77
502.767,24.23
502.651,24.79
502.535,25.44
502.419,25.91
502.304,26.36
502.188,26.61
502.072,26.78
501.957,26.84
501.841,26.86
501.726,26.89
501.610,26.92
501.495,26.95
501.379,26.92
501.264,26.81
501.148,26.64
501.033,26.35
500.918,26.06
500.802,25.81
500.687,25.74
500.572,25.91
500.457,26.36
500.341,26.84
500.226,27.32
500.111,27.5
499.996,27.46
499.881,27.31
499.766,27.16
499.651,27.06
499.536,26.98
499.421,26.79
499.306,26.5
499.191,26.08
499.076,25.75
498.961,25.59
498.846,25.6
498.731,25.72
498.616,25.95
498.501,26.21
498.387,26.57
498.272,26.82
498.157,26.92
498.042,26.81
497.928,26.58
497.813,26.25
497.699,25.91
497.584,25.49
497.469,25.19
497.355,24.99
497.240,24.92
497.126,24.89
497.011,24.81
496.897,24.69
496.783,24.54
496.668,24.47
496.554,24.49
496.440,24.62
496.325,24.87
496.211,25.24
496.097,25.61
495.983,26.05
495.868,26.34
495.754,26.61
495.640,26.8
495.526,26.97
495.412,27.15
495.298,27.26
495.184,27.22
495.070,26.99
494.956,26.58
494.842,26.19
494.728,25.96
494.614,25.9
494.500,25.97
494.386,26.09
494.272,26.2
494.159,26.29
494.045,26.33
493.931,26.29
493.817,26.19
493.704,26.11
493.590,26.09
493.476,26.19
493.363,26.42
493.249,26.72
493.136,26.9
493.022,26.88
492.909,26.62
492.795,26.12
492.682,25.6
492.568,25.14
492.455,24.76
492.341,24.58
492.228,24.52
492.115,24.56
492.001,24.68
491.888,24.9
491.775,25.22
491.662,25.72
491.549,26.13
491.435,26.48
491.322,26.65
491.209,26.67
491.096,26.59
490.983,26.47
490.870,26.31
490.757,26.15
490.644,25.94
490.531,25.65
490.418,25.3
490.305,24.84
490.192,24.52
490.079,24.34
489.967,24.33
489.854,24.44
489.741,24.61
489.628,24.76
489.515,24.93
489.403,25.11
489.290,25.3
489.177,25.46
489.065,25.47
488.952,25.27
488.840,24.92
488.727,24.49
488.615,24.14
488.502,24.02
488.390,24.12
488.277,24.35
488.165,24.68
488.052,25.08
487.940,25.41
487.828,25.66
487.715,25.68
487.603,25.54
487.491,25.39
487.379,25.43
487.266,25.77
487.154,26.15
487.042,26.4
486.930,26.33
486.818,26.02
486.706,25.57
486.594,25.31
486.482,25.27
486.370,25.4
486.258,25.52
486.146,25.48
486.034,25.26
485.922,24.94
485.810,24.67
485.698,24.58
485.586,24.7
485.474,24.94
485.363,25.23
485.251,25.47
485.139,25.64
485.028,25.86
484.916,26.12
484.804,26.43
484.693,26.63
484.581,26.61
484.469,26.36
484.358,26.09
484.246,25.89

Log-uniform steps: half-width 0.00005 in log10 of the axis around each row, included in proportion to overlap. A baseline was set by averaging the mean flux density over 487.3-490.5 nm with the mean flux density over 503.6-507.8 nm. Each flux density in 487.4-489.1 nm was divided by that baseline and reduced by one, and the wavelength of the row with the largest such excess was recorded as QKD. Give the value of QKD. 487.715 nm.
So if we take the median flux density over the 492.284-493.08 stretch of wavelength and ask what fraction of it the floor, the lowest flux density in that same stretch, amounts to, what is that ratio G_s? 0.960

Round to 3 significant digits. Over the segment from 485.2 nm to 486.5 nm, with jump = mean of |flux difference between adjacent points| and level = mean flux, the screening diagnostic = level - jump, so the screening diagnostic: 24.9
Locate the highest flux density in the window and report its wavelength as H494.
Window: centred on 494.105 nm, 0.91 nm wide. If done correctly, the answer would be 494.045 nm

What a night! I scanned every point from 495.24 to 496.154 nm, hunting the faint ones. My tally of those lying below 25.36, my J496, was 0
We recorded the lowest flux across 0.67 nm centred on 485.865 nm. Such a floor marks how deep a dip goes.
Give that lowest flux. 24.58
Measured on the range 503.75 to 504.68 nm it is 24.59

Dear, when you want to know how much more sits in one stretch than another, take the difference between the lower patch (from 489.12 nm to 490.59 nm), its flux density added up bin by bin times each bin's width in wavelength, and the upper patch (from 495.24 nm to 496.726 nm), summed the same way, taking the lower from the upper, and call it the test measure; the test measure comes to 1.9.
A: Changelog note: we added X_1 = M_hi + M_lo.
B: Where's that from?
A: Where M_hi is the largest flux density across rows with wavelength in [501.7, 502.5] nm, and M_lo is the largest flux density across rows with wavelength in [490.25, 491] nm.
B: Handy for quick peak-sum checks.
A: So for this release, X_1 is 53.4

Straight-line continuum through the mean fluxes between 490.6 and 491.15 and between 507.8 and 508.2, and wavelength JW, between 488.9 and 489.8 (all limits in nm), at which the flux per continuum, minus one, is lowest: 489.741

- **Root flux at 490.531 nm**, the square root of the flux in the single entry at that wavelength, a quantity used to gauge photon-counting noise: 5.06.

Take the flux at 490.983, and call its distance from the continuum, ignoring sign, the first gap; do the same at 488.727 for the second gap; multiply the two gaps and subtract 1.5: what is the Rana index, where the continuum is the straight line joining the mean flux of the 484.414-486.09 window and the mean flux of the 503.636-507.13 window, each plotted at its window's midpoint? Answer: -0.43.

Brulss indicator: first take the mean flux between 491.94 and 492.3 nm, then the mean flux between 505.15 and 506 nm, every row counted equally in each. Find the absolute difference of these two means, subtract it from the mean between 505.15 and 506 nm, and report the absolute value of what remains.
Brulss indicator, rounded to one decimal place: 24.6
